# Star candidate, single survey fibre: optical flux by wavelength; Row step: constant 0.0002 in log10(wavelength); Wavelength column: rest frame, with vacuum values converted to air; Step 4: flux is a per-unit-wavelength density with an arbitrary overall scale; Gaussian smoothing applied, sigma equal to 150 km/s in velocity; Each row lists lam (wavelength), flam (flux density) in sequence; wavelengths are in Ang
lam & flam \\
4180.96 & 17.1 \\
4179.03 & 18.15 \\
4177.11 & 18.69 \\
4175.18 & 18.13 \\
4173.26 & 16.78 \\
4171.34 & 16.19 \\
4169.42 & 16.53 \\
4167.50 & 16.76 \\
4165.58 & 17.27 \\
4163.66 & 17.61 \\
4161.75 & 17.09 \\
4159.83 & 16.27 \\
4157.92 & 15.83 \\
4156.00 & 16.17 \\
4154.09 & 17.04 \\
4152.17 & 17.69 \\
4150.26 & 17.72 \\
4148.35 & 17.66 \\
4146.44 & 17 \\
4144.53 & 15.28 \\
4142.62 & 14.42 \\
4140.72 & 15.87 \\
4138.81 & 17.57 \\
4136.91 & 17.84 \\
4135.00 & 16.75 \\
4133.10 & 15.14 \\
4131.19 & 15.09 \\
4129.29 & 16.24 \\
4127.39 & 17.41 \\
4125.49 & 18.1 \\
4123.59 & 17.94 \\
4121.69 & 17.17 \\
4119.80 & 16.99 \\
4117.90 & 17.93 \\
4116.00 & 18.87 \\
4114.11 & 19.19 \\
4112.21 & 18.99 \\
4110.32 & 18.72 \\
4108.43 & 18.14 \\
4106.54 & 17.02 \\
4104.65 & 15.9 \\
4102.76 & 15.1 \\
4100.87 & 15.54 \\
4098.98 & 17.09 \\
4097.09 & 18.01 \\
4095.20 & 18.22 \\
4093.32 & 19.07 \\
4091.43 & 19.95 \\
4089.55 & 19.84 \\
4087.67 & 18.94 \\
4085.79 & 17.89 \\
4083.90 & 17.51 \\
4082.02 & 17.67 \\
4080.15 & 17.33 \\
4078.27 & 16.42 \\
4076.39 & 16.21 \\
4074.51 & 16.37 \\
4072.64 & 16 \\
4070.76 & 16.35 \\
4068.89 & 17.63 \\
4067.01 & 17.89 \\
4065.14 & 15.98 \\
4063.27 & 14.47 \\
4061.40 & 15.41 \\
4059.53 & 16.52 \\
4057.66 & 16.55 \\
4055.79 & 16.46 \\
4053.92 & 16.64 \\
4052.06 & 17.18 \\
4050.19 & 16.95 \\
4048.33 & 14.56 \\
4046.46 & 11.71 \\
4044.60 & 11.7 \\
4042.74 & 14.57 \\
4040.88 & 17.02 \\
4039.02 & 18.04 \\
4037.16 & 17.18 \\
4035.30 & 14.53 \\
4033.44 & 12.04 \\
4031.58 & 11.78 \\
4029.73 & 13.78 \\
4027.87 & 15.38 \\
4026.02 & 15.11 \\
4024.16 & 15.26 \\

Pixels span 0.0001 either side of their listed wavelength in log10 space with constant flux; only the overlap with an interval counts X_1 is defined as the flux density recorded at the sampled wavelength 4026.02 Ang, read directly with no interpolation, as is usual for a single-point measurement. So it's 15.11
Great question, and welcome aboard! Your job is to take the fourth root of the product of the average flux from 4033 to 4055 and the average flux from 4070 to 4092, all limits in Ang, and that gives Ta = 4.04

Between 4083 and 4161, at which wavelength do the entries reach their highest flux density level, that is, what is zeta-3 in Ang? 4091.43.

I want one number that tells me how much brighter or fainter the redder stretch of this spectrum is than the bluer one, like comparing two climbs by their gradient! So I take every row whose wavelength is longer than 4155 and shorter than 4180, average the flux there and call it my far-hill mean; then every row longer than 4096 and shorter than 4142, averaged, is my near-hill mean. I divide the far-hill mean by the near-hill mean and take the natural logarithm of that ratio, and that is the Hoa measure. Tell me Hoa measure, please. -0.01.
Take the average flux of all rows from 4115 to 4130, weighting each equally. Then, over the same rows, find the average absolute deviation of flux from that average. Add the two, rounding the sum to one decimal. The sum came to 18.2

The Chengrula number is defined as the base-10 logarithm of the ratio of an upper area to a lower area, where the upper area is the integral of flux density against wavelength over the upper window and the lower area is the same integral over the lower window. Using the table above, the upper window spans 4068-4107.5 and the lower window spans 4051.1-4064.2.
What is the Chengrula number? 0.5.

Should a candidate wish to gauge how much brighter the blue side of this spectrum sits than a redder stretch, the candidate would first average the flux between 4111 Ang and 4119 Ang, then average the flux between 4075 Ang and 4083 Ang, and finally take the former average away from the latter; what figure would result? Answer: -1.8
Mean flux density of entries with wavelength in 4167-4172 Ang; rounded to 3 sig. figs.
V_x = 16.5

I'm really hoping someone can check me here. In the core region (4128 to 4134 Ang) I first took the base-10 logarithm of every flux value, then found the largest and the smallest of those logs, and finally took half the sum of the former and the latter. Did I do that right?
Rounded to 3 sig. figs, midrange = 1.19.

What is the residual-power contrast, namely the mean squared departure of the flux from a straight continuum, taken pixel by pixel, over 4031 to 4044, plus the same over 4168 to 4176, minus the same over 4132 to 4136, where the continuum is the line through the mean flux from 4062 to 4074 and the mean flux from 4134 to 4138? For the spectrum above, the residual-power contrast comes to 5.0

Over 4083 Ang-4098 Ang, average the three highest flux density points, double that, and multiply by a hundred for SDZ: 3924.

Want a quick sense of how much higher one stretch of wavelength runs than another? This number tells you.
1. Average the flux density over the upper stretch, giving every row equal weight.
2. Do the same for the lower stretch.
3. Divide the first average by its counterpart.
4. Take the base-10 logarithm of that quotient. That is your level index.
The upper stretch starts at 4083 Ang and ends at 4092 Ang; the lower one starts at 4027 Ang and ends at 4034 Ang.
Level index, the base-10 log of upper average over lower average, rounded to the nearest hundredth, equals 0.15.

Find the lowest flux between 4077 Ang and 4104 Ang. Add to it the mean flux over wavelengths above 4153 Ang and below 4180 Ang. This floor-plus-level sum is 32.1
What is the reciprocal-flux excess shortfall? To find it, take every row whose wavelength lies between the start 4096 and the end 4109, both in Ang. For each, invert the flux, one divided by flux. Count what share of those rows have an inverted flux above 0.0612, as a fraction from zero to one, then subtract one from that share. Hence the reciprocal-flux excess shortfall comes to -0.57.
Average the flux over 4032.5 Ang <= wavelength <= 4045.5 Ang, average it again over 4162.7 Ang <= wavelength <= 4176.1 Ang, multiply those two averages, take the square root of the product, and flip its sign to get -16.0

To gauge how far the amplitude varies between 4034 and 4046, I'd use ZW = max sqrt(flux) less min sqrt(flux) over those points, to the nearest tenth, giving 0.8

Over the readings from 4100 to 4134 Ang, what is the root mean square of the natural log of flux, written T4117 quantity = 2.84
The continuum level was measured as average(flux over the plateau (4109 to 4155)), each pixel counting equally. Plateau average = 17.2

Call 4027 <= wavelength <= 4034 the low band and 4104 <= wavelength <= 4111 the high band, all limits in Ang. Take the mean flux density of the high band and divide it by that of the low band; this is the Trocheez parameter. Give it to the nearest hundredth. 1.32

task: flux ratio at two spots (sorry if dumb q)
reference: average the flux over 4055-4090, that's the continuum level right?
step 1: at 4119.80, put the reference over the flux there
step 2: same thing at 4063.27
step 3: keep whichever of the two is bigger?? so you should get 1.17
